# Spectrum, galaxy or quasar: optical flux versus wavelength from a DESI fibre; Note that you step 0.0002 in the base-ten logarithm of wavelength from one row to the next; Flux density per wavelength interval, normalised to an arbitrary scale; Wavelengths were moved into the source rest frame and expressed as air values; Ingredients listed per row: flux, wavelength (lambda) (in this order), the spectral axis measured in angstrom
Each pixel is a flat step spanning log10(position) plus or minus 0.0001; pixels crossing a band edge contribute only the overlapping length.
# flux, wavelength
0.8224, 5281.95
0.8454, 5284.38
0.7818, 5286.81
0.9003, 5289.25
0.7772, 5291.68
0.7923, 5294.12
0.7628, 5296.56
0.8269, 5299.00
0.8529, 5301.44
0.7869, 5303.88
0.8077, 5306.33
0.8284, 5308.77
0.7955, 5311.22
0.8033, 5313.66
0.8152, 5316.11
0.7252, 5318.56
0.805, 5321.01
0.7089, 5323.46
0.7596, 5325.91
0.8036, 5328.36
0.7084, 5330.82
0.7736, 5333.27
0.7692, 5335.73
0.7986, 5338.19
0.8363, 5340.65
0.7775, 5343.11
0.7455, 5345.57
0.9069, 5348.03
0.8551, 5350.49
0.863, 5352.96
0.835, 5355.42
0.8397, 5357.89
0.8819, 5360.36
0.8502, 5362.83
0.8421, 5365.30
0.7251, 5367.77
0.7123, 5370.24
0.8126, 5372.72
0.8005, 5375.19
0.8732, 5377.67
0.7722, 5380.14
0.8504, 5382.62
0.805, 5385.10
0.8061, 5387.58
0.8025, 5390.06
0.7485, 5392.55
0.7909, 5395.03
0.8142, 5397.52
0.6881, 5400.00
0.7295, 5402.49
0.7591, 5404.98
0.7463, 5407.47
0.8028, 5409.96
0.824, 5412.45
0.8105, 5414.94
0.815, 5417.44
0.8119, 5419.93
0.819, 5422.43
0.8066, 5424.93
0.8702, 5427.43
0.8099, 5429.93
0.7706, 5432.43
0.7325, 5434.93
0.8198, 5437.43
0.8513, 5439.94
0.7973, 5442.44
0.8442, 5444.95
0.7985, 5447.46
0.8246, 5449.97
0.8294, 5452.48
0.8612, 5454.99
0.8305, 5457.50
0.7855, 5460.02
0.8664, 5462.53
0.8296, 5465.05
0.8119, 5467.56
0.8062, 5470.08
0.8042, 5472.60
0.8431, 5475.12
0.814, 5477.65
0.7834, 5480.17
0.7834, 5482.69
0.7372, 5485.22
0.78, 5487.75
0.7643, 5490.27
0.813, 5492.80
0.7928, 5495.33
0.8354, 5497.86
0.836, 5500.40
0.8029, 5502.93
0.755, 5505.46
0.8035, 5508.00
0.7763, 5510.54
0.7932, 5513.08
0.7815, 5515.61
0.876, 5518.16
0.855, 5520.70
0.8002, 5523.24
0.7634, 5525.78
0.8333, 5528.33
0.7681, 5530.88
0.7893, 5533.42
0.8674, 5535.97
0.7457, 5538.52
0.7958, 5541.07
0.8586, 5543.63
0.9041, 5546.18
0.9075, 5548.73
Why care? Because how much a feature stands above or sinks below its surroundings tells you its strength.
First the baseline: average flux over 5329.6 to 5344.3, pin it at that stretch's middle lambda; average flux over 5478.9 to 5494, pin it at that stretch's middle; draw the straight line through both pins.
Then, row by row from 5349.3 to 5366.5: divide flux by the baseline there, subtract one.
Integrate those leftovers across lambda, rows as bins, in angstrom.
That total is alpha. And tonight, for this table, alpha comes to 1.7 angstrom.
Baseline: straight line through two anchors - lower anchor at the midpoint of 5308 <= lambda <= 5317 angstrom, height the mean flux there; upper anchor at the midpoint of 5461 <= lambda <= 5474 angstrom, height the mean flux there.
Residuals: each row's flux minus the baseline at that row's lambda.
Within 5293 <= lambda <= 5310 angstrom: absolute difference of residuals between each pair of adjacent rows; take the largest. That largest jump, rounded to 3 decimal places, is 0.066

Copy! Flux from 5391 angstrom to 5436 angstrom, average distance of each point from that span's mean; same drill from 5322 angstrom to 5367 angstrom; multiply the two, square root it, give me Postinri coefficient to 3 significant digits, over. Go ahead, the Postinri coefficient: 0.0419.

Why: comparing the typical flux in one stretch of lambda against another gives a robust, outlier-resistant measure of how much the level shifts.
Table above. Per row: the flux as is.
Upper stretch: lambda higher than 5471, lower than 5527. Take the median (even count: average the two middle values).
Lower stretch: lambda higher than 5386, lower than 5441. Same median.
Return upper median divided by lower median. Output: 0.988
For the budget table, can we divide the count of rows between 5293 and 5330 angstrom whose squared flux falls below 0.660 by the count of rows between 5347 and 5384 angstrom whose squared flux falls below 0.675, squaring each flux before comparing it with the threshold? 2.2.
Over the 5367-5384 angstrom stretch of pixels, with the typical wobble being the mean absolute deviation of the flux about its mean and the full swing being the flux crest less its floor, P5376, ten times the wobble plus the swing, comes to 0.64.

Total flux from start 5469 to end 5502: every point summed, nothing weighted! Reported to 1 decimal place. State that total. 10.4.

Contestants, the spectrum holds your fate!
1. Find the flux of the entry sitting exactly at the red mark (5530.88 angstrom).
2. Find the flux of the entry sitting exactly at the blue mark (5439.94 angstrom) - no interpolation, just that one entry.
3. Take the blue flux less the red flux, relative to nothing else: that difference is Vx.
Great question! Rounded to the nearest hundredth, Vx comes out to 0.08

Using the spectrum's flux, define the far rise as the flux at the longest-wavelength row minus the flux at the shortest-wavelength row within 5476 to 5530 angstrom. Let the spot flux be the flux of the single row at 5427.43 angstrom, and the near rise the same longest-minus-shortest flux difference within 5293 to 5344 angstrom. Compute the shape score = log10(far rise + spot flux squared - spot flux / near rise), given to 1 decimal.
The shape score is 1.8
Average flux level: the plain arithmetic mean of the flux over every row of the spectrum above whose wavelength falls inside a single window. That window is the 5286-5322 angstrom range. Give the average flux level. 0.804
